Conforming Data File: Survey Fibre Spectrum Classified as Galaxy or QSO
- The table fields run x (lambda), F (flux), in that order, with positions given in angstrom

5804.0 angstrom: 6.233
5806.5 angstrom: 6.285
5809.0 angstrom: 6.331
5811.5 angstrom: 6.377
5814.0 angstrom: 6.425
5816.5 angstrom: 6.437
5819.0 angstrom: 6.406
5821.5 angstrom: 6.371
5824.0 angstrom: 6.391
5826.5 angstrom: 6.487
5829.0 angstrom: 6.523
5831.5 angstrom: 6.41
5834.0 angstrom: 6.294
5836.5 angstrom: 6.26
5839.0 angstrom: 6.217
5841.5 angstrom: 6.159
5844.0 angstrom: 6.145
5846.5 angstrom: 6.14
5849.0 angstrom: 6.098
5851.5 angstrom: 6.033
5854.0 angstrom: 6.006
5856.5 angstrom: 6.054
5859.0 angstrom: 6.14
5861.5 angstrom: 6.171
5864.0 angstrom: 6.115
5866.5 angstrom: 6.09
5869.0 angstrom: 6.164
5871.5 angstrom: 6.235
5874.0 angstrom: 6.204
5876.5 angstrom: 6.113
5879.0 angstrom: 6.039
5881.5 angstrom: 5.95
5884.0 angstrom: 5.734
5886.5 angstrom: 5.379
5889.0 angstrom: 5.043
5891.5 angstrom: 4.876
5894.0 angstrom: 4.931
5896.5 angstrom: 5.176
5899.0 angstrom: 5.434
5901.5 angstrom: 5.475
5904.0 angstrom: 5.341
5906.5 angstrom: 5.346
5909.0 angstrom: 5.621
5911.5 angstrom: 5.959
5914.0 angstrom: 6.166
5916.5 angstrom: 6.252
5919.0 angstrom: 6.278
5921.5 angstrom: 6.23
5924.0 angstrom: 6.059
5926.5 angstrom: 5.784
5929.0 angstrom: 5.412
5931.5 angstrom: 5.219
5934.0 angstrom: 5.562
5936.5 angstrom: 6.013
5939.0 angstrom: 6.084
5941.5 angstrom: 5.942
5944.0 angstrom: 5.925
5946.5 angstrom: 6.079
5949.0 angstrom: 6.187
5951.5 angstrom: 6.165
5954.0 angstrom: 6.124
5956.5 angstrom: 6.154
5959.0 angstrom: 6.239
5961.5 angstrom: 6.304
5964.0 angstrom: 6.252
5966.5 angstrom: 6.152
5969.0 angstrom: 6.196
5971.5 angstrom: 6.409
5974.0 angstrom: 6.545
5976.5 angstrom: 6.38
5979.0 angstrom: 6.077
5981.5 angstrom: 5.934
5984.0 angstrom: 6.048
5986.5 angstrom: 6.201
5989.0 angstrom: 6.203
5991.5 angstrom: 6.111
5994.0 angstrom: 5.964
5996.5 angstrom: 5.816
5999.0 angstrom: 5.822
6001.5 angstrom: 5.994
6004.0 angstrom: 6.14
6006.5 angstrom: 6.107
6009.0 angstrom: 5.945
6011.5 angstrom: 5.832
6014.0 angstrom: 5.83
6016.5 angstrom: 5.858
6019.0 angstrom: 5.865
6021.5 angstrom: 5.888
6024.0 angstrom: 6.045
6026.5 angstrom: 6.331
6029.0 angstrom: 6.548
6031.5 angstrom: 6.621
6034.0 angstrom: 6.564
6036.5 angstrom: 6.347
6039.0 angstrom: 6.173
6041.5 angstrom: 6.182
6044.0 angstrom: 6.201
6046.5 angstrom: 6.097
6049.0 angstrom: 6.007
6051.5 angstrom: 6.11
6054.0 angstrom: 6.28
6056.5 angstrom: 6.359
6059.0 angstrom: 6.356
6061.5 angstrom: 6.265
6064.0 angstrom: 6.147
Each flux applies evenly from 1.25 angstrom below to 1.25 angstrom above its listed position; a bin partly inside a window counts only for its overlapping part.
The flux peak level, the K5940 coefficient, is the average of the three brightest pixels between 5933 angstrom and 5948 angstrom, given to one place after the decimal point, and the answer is 6.1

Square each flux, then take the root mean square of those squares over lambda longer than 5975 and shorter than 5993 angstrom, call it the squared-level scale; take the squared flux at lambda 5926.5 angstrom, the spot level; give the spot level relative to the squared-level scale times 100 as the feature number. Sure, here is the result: 89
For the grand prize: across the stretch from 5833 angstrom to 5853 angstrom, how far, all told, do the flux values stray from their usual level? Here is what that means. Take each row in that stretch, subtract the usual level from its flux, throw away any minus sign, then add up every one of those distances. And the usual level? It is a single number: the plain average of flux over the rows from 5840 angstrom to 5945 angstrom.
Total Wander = 3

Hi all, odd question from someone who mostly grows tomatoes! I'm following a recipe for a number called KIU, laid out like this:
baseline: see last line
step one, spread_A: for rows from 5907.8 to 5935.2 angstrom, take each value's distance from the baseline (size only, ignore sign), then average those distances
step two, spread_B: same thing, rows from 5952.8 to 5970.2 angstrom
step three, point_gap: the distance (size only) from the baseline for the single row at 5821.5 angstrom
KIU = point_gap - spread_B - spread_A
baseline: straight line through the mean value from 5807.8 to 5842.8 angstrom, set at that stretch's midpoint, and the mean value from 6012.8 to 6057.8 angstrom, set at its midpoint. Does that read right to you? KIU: -0.47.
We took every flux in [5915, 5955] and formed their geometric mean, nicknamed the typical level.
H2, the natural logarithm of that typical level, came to 1.78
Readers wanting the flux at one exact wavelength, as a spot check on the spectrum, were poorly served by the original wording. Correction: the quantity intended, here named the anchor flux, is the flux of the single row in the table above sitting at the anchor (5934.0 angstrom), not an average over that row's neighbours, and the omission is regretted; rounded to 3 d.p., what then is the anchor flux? 5.562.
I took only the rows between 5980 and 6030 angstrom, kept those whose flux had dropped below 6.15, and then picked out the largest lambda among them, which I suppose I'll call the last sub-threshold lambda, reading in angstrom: 6024.0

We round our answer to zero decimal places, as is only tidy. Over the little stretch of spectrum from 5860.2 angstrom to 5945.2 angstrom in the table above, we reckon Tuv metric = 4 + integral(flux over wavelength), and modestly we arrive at 495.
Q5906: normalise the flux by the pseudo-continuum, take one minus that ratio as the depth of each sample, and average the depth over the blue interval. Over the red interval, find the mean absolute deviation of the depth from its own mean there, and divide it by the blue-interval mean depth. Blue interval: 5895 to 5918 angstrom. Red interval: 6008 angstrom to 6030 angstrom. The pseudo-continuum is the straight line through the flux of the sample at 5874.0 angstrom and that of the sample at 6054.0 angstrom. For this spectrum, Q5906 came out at 0.33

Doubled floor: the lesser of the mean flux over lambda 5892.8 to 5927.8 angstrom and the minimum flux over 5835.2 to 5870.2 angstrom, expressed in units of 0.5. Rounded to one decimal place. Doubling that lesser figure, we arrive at 11.4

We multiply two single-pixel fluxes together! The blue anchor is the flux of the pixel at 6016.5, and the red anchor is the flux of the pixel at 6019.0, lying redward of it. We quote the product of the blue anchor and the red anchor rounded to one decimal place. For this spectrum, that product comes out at 34.4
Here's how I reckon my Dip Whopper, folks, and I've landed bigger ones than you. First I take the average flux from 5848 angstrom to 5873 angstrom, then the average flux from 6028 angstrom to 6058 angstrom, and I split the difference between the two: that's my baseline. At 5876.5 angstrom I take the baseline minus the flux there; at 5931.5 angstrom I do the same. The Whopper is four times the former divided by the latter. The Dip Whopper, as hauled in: 0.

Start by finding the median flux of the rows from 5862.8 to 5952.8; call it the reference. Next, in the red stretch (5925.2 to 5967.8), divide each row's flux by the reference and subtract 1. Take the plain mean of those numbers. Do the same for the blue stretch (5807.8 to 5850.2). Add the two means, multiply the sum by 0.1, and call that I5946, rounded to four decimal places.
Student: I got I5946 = 0.0065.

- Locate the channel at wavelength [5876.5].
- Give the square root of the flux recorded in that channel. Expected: 2.47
